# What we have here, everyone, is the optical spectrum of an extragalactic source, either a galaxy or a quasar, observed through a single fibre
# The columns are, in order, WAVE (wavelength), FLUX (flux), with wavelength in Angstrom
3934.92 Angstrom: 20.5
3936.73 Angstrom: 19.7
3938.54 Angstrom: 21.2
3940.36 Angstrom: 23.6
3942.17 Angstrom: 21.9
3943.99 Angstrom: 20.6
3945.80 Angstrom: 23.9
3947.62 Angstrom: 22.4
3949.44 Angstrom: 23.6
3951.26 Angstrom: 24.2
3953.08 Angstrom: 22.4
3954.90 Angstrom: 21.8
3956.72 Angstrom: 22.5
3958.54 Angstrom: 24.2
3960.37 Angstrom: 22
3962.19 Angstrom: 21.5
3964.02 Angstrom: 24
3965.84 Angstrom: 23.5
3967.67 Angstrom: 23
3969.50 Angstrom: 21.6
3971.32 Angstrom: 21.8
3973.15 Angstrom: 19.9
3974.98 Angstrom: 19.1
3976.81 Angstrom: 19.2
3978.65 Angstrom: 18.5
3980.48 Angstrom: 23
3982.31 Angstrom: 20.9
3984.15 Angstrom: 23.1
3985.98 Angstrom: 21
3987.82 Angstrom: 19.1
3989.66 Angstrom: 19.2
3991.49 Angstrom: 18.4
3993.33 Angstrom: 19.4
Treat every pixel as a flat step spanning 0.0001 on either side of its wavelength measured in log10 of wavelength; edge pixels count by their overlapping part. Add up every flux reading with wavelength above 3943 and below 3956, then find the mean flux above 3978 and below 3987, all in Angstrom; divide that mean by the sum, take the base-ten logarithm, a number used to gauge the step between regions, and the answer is -0.87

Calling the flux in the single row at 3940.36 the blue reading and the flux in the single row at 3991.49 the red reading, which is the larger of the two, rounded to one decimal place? 23.6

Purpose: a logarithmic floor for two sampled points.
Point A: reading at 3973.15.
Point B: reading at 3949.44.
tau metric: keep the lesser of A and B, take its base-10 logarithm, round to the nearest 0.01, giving 1.30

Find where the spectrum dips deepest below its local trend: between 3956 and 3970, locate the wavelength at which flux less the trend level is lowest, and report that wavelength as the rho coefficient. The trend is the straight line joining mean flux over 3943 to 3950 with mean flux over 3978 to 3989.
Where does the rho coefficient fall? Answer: 3962.19 Angstrom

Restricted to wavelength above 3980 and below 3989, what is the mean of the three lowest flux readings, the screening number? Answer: 20.3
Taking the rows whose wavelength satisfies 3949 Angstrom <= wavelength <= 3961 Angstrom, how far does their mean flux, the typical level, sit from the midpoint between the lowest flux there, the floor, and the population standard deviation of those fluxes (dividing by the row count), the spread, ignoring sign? 11.6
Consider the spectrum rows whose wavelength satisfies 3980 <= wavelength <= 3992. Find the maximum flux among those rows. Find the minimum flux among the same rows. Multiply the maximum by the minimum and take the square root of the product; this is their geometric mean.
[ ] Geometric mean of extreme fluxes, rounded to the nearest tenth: 20.6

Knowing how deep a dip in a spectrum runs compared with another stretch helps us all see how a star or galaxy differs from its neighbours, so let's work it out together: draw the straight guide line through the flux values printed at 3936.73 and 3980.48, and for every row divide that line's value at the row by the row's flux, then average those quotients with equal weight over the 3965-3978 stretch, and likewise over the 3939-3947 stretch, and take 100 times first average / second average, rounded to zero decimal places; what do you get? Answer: 118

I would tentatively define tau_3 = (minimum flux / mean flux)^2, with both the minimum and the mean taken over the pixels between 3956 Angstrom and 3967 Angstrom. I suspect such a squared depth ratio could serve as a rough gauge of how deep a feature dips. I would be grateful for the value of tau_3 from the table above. 0.88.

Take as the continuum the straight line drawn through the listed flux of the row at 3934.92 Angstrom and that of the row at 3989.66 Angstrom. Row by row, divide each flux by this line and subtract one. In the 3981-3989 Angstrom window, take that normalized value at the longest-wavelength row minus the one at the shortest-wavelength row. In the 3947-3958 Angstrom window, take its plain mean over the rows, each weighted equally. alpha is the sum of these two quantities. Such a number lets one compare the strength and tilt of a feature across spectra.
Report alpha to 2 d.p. 0.05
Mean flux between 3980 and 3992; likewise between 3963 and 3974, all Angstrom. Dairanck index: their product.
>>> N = 461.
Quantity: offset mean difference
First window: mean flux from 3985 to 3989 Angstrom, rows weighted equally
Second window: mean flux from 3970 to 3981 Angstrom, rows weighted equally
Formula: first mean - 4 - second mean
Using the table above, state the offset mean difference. -4.2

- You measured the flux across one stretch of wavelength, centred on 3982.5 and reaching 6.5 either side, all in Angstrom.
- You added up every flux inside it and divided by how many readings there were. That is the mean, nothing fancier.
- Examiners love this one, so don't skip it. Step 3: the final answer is 20.7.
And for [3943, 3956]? 22.7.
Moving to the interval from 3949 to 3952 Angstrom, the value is 23.9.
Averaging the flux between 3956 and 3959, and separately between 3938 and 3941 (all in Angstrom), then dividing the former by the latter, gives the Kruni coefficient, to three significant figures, 1.04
